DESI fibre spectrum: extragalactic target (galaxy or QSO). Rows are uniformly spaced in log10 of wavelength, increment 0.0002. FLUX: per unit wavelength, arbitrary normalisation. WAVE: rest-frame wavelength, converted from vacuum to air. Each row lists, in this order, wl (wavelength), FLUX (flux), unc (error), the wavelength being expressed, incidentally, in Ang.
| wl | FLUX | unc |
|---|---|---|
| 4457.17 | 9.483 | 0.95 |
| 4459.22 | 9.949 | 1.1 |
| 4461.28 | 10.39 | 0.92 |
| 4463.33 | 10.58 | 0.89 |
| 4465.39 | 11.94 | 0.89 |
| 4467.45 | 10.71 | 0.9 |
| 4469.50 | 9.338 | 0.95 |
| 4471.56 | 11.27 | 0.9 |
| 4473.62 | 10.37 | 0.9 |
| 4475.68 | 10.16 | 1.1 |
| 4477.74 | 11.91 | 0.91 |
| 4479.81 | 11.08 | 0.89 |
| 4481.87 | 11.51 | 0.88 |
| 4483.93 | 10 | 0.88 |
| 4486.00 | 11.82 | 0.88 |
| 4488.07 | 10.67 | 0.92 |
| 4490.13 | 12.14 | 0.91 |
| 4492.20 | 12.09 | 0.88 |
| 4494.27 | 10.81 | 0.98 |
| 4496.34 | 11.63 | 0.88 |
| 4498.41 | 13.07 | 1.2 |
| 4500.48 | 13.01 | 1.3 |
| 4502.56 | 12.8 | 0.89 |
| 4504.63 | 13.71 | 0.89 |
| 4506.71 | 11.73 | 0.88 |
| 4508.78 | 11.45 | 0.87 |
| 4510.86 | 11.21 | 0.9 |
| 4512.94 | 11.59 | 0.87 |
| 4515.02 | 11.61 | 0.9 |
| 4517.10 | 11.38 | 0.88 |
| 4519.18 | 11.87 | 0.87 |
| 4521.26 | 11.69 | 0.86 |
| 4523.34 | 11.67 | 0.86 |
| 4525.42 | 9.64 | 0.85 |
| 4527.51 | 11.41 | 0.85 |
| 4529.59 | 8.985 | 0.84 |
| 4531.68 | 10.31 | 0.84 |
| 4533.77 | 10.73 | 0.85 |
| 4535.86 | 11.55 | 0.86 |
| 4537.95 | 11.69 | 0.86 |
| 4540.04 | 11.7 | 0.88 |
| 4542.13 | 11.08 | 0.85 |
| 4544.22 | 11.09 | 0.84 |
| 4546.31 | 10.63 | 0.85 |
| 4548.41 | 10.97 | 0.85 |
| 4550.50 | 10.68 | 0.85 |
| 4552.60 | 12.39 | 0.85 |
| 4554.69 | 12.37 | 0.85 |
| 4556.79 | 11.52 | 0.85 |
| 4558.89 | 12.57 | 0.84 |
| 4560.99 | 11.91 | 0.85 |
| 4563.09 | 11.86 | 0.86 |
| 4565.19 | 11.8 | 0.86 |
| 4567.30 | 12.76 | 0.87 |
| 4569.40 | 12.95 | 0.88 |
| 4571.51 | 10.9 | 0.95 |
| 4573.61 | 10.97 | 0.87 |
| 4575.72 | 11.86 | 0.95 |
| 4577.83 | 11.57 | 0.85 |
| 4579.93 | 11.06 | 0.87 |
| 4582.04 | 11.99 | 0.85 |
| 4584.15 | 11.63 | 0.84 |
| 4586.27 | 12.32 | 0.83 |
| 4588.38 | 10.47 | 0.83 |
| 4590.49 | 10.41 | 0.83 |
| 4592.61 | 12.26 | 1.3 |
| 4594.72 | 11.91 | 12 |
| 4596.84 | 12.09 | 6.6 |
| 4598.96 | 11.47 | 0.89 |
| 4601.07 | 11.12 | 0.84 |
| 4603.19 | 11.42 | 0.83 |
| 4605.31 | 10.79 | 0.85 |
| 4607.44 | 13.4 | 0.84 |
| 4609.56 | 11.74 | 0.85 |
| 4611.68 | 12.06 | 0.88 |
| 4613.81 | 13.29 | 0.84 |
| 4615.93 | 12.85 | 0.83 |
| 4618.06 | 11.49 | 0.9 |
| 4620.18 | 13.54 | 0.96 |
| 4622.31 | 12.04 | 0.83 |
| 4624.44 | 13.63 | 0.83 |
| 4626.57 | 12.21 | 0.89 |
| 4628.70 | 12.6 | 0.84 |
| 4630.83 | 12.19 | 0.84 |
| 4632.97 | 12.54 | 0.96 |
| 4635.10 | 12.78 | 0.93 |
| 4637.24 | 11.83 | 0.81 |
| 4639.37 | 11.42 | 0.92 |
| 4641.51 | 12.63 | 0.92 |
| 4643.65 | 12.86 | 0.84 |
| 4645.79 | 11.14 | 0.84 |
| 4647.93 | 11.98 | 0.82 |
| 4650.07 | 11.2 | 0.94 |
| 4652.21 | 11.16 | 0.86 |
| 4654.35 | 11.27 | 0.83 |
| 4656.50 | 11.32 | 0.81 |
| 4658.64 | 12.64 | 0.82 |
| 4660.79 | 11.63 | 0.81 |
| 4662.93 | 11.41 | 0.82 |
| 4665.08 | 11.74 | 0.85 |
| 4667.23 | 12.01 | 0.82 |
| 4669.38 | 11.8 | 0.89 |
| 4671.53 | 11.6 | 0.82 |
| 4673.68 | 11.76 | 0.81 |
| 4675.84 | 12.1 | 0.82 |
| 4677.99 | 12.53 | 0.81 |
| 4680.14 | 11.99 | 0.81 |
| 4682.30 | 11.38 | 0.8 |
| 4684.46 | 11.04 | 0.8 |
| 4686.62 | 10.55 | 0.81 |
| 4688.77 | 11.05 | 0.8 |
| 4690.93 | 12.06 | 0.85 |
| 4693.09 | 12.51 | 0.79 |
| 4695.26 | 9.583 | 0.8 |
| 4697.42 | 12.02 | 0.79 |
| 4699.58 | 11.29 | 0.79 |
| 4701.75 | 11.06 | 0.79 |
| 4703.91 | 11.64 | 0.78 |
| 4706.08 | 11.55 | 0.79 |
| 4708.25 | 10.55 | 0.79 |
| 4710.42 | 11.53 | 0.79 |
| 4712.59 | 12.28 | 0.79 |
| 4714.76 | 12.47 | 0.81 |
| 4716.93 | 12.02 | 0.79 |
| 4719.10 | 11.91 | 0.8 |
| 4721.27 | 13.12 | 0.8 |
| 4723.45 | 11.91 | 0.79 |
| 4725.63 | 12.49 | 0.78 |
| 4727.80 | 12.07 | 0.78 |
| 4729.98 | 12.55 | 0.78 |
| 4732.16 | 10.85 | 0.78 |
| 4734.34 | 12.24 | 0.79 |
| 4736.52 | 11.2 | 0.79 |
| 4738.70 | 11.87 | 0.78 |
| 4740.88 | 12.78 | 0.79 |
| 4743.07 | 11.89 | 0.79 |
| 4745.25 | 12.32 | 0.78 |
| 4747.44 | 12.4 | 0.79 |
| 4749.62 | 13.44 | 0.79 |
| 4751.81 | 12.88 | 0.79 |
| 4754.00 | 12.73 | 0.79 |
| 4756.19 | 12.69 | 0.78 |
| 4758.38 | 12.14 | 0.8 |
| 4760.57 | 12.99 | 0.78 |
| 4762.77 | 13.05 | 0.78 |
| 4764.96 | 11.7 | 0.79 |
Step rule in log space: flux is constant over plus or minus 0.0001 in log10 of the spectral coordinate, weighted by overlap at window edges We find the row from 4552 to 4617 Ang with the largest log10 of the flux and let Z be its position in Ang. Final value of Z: 4607.44 Ang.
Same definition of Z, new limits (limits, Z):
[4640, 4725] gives 4721.27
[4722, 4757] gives 4749.62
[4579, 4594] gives 4586.27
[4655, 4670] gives 4658.64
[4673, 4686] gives 4677.99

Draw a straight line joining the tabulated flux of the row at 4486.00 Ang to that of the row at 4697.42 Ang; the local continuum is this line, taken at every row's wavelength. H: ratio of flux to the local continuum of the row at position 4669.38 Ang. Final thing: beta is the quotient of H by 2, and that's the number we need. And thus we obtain 0.492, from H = 0.98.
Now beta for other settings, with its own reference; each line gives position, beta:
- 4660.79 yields 0.485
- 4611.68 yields 0.505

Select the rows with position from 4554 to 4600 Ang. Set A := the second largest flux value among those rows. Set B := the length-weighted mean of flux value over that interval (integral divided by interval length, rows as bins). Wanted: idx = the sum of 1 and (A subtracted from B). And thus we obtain -0.01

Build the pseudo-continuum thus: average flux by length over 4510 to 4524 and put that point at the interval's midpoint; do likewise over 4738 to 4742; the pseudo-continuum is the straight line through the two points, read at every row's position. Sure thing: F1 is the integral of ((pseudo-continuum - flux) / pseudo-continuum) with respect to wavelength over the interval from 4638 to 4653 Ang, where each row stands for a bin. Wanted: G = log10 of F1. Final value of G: -0.52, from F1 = 0.30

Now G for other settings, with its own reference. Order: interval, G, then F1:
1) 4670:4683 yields -0.61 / 0.25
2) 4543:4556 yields -0.43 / 0.37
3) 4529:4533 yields -0.20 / 0.63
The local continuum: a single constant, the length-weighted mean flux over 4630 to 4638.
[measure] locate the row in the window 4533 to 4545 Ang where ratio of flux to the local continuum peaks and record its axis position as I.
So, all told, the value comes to 4540.04 Ang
